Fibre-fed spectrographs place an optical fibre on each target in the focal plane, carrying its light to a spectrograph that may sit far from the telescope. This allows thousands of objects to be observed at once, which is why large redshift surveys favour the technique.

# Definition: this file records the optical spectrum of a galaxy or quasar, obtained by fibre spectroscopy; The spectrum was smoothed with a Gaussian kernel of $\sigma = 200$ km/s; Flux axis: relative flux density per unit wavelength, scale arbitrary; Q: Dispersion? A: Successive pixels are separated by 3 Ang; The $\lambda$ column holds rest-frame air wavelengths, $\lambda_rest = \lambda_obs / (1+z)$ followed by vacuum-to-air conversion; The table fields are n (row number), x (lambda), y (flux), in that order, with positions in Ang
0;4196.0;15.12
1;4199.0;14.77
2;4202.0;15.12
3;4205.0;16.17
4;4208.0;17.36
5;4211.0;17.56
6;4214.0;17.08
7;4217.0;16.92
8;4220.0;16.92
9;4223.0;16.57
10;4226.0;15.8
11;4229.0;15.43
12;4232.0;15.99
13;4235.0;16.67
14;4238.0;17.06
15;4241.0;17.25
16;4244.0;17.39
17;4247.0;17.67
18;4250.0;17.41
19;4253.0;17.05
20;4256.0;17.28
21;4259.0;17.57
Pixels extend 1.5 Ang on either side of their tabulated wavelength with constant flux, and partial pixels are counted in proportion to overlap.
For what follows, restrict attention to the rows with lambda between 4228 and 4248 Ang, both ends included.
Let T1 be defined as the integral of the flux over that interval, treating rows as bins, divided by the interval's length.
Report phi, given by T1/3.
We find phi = 5.60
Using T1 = 16.8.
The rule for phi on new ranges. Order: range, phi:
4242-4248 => 5.83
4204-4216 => 5.69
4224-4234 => 5.28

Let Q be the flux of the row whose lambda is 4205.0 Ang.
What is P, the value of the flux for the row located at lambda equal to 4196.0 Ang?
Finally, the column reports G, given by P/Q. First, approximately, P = 15.12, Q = 16.17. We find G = 0.94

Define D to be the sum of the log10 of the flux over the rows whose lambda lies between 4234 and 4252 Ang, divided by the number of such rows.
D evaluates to 1.24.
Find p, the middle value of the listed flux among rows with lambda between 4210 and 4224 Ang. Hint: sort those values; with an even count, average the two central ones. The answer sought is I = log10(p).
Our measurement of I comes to 1.228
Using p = 16.9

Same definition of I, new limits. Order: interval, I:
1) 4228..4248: 1.232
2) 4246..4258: 1.239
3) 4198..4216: 1.221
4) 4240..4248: 1.240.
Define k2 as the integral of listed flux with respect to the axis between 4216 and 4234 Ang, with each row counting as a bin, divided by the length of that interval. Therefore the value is 16.3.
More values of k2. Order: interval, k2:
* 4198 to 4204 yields 15.1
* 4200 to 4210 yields 16.2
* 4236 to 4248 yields 17.3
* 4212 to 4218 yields 17.1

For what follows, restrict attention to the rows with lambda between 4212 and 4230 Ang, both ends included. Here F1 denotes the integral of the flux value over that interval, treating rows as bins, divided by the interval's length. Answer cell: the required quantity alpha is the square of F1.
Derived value 273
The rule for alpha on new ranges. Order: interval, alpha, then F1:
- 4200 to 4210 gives 263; 16.2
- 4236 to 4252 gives 300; 17.3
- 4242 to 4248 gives 306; 17.5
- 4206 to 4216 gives 298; 17.3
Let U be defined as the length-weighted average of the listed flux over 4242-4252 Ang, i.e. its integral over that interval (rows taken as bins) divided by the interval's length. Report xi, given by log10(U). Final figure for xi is 1.24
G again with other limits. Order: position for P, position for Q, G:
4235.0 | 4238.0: 0.98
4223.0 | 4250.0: 0.95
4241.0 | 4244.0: 0.99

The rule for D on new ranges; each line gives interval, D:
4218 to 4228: 1.22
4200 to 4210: 1.21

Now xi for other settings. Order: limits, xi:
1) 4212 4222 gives 1.23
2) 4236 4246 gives 1.24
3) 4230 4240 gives 1.22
